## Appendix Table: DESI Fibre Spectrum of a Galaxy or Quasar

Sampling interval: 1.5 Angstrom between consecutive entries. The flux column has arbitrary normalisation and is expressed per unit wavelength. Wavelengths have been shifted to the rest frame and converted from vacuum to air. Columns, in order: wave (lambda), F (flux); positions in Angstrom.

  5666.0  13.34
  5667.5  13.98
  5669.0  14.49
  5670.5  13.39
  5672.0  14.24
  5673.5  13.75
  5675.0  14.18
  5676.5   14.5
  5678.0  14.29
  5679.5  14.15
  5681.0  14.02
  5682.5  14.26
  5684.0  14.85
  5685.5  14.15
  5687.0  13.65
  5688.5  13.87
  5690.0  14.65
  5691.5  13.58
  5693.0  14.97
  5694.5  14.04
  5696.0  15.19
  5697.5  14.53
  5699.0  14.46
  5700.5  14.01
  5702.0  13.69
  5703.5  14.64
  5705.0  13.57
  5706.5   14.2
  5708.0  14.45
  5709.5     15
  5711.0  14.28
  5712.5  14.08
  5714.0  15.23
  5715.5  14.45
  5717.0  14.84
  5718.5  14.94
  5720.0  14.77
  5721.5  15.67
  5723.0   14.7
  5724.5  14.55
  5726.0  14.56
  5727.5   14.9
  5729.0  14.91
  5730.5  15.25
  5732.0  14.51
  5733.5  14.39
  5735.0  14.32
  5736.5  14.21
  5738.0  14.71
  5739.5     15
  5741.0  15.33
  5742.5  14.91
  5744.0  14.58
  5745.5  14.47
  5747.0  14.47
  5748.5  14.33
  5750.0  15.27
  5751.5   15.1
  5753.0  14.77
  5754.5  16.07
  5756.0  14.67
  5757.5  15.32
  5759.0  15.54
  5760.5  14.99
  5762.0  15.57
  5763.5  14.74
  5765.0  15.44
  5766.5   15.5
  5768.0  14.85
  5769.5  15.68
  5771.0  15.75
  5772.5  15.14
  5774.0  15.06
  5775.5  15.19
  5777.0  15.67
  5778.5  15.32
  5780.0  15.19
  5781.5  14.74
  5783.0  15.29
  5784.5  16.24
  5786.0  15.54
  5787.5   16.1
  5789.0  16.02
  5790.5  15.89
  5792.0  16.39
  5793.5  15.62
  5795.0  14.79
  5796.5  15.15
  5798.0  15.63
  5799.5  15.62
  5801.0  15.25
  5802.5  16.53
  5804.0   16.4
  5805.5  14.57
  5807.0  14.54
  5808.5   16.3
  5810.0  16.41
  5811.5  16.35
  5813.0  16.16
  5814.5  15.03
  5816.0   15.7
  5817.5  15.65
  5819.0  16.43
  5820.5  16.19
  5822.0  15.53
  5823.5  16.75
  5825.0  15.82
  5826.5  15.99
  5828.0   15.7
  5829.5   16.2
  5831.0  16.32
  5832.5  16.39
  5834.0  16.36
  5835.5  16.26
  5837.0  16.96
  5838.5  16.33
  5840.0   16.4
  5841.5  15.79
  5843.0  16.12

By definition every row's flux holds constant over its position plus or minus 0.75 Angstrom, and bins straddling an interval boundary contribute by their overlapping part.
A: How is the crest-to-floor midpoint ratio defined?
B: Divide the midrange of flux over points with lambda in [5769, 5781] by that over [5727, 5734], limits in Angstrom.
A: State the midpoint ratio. 1.04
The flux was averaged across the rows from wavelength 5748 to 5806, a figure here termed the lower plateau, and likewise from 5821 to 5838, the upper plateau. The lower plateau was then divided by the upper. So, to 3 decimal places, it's 0.951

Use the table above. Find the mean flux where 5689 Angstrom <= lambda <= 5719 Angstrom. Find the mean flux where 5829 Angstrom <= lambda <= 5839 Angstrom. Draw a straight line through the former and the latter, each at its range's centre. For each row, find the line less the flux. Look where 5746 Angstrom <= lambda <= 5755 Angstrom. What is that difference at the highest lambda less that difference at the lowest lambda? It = -1.5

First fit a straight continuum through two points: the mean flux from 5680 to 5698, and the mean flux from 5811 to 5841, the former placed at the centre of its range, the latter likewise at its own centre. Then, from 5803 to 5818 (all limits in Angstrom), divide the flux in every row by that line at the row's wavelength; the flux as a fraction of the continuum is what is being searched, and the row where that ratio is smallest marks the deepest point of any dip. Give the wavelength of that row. 5807.0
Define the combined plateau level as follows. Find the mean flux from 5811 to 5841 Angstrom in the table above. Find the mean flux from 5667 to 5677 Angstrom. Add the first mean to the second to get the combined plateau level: 30.2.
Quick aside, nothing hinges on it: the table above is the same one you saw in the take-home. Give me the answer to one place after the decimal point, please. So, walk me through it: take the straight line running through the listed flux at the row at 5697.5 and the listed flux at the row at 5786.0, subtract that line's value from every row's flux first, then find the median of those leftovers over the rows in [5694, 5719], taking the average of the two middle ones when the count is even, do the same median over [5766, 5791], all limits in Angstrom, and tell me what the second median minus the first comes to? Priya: 0.2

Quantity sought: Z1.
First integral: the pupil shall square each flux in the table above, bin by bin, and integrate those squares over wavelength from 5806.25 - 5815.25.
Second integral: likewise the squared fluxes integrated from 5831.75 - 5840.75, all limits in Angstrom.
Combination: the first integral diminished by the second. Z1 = -185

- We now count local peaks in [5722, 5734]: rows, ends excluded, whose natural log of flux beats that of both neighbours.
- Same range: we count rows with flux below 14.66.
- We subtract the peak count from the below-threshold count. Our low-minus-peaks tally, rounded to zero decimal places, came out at 3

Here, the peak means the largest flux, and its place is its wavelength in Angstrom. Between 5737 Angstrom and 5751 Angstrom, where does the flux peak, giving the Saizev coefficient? 5741.0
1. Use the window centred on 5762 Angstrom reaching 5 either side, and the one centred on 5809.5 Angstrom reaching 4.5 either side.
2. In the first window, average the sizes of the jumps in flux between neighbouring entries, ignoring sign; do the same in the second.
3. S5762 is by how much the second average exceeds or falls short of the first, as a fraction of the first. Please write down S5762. -0.12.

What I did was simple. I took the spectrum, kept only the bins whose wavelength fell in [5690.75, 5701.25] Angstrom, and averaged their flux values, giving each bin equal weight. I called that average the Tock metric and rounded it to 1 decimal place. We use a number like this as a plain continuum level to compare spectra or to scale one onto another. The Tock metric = 14.4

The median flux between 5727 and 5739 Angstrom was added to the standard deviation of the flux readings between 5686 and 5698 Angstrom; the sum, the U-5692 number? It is 15.2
